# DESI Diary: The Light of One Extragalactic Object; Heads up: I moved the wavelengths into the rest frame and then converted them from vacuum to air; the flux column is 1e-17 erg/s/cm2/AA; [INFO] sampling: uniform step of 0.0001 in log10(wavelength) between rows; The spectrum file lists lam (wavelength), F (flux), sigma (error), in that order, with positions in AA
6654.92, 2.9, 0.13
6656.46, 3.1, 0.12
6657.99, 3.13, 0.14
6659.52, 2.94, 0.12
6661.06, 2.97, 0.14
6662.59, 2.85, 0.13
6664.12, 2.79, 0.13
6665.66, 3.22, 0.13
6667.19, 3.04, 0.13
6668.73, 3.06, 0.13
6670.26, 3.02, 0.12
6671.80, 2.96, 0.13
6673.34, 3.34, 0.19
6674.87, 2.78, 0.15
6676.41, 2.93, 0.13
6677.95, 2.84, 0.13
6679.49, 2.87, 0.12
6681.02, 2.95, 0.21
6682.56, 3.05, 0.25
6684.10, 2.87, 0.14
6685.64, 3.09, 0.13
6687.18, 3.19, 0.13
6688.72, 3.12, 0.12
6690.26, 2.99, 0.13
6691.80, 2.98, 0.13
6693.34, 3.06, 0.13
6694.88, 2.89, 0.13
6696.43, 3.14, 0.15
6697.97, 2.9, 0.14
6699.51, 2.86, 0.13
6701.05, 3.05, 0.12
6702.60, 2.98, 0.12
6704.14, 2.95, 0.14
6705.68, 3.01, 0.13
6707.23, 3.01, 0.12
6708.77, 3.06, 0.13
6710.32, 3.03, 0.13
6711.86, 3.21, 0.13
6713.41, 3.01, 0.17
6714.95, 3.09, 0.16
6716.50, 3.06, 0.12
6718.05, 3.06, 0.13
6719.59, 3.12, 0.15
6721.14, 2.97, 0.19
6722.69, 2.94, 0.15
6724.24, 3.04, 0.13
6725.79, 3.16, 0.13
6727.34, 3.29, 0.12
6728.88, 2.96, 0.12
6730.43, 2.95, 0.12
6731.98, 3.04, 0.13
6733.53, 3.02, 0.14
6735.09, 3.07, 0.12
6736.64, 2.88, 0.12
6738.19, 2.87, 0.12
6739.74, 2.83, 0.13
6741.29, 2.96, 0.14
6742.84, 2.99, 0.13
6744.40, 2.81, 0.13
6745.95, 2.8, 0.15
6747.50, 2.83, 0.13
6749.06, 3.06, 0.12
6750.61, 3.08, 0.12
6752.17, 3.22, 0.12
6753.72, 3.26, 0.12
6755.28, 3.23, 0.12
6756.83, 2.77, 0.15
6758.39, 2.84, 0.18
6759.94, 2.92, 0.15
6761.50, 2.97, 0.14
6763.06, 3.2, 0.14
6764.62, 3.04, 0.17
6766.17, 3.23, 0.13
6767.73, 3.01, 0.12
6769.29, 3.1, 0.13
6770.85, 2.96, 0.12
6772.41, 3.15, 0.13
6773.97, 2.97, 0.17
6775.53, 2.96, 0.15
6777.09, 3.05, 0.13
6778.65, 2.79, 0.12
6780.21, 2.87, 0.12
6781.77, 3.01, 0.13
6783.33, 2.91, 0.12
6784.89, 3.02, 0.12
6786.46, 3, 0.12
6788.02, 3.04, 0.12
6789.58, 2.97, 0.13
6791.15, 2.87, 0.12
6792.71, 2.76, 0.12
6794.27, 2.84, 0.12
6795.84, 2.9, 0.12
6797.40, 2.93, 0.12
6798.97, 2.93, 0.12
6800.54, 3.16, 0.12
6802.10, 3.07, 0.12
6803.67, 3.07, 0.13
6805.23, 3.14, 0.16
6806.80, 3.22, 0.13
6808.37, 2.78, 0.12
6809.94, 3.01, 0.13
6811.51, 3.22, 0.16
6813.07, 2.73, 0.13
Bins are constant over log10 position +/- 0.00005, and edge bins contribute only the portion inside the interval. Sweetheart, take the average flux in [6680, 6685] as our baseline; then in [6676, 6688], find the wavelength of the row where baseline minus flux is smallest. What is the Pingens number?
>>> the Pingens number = 6687.18 AA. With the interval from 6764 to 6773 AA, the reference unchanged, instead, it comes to 6766.17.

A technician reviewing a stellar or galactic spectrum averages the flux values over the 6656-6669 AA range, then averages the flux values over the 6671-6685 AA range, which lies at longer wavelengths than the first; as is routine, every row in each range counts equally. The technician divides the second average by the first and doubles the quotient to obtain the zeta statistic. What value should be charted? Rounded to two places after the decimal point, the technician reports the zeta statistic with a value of 1.96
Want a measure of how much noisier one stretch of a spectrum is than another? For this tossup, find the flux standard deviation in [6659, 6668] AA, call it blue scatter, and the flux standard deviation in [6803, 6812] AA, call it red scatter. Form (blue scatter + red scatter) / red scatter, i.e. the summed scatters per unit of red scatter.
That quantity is 1.91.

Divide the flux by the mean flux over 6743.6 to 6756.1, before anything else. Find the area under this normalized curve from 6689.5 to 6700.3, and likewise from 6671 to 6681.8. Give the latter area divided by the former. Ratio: 0.99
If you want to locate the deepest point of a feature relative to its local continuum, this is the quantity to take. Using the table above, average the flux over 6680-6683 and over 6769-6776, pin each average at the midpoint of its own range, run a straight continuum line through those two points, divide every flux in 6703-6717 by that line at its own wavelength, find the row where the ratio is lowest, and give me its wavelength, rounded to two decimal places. 6704.14 AA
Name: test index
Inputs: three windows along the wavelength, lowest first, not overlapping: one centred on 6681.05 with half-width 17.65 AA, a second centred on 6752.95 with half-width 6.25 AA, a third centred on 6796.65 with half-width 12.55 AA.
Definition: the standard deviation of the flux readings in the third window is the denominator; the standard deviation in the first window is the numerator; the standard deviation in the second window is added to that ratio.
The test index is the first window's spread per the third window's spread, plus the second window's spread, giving 1.25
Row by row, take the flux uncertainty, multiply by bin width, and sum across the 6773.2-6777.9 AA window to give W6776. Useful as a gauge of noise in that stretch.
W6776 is 0.70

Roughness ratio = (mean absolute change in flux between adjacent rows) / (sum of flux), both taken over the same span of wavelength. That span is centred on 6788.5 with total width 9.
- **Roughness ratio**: 0.0039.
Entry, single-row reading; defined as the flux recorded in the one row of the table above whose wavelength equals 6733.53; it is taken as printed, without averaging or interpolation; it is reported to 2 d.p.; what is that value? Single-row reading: 3.02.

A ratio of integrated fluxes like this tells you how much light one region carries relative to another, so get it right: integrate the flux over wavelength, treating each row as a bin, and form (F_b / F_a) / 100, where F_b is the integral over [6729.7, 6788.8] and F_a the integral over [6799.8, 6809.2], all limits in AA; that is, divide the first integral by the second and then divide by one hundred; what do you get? 0.061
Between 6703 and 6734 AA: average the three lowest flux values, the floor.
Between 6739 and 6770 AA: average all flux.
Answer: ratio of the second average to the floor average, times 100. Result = 102.1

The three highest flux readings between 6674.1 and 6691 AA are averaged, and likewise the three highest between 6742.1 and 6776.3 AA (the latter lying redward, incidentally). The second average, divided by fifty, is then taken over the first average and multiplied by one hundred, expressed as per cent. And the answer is 2.07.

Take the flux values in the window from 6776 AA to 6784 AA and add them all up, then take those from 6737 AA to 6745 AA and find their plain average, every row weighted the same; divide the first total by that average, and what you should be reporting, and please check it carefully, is 5.06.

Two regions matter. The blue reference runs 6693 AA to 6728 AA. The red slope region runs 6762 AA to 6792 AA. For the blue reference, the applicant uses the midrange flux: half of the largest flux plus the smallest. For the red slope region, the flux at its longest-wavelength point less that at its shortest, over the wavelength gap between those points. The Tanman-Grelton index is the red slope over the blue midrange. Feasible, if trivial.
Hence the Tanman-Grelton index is -0.0038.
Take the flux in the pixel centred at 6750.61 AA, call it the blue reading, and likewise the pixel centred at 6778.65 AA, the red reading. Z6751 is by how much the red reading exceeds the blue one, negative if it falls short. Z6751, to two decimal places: -0.29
